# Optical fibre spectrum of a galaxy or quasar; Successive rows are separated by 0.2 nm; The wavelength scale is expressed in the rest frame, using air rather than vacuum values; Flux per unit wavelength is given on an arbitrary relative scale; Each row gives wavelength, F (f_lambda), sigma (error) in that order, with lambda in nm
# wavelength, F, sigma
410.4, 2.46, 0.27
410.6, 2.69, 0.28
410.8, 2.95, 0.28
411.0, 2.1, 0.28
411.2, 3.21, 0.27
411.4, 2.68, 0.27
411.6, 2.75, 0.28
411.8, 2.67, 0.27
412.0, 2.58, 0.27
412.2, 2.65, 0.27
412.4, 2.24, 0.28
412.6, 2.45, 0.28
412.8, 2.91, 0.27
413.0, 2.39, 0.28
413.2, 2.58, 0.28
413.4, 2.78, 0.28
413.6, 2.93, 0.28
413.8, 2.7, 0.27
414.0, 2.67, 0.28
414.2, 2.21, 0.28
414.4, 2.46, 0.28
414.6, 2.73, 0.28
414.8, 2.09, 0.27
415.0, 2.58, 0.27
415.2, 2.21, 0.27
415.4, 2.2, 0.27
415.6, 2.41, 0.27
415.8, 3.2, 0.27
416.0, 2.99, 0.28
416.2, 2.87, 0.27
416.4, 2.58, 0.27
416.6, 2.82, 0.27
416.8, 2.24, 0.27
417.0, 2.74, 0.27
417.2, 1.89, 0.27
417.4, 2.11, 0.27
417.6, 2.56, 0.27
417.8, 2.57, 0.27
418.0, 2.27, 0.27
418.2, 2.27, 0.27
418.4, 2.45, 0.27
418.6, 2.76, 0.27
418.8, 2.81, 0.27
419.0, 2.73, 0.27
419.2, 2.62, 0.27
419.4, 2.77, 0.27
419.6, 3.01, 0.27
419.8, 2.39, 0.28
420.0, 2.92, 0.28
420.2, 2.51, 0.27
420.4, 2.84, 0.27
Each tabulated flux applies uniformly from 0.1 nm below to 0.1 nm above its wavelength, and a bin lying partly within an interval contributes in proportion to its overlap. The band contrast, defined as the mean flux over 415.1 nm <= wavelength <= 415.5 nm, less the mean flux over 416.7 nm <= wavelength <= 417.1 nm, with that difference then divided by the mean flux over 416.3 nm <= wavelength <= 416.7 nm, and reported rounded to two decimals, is -0.11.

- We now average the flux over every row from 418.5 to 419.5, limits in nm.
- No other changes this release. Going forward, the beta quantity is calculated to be 2.74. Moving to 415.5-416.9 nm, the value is 2.73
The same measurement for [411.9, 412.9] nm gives 2.57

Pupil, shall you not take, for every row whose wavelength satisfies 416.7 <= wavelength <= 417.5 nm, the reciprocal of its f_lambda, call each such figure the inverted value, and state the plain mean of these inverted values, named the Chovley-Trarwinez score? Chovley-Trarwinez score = 0.45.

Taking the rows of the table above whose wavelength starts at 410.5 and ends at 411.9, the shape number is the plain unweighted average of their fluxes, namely 2.72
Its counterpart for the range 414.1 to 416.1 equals 2.51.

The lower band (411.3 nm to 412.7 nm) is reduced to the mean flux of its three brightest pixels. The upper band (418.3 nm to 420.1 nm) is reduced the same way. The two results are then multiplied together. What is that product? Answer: 7.9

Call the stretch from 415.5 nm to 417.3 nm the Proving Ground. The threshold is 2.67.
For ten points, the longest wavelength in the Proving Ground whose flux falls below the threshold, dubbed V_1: 417.2 nm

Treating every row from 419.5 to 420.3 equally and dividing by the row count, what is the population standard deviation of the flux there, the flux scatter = 0.26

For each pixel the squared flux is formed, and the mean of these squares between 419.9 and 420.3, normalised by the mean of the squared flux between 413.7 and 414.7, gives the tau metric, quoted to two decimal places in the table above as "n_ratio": 1.13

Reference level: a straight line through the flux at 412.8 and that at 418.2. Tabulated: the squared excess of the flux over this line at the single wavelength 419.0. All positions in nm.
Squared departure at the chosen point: 0.31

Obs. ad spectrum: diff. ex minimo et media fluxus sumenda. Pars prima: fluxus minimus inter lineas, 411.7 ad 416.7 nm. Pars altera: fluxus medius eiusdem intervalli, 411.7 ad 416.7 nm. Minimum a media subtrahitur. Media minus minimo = 0.51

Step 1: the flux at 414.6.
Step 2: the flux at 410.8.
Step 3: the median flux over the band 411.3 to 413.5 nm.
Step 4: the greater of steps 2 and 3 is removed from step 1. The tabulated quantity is -0.22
